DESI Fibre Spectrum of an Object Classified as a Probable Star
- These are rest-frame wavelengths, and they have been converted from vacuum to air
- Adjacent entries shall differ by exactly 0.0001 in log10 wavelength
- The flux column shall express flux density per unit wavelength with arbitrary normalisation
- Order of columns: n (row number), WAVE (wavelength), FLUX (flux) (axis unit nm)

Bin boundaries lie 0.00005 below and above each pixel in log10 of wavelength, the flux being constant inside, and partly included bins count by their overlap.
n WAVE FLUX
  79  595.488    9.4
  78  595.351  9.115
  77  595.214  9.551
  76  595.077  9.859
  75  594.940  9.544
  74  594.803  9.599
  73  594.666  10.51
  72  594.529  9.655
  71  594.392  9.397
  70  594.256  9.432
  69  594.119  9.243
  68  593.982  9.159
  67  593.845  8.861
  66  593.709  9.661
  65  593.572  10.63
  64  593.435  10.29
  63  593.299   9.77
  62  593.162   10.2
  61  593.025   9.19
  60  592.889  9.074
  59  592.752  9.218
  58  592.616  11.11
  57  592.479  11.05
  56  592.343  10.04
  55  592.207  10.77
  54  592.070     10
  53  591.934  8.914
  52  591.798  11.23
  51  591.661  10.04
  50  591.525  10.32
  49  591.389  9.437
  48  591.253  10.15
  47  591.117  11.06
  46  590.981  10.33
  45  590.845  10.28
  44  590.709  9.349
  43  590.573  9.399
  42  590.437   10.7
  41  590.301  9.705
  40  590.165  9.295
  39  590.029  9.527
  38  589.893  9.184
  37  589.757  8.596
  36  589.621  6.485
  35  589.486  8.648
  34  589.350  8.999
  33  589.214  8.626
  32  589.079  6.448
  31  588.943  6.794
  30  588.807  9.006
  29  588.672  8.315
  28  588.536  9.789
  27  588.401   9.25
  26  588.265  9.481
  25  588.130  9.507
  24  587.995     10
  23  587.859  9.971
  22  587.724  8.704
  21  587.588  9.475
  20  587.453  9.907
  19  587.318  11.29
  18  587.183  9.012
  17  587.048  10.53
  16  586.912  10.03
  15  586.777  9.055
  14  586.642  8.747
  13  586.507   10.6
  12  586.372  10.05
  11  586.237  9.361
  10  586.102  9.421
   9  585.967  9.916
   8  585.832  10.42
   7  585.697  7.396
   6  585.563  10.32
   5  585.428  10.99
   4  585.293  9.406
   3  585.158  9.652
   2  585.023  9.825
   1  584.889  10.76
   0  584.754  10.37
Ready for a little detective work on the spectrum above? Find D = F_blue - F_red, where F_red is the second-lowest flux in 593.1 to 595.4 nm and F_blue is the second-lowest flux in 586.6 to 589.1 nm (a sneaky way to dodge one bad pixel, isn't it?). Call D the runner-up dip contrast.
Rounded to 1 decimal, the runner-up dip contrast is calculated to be -2.3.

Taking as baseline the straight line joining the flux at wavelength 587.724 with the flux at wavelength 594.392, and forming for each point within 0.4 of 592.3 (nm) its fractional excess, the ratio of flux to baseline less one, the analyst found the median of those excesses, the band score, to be 0.13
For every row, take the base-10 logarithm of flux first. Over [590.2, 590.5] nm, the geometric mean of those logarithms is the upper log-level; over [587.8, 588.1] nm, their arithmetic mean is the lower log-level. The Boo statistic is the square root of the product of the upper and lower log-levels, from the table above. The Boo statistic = 1.00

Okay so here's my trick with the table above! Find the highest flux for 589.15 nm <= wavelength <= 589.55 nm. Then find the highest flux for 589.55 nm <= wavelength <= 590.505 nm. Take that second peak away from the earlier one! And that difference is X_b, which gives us -1.7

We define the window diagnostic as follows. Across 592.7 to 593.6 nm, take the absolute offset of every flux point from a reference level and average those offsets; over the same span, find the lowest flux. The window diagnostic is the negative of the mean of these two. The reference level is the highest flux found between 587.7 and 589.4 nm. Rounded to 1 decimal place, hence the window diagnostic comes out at -4.8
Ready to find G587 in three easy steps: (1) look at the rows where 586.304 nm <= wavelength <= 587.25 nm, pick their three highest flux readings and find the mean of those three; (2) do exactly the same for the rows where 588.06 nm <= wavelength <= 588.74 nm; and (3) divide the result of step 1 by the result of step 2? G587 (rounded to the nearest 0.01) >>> 1.08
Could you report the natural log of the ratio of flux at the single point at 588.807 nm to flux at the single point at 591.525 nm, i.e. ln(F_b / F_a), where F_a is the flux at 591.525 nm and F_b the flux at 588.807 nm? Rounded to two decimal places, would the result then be -0.14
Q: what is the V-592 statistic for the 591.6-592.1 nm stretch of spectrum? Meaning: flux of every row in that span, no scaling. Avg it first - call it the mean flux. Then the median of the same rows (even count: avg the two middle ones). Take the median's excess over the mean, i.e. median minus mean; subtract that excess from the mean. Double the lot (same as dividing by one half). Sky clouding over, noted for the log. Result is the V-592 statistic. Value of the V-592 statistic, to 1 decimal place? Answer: 20.1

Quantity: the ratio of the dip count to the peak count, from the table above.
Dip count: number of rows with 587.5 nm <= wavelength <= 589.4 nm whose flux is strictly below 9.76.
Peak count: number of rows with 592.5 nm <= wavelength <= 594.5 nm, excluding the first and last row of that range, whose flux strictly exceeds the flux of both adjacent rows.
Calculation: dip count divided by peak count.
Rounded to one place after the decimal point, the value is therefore 3.7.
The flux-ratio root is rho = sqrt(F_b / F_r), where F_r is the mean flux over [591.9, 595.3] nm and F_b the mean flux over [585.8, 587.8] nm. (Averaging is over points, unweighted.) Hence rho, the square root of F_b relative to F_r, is 1.00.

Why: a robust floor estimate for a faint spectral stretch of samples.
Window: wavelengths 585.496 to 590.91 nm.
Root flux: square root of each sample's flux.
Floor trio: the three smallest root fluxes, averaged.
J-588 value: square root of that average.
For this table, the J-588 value 1.60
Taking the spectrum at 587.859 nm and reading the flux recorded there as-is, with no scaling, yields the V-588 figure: 9.971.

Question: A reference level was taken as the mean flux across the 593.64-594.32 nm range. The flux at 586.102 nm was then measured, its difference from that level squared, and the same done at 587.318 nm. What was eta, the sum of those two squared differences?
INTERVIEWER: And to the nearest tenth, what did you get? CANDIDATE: 4.1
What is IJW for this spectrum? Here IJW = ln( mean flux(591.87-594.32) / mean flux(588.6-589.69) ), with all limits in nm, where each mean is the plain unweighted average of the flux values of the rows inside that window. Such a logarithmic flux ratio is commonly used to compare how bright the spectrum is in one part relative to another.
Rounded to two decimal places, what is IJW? 0.21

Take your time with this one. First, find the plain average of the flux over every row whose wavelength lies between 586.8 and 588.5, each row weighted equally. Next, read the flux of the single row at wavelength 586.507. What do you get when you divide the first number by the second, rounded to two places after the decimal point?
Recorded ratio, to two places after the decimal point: 0.92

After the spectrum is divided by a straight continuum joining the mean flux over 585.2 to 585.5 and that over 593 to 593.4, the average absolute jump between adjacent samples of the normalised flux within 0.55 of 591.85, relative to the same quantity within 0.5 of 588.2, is 1.8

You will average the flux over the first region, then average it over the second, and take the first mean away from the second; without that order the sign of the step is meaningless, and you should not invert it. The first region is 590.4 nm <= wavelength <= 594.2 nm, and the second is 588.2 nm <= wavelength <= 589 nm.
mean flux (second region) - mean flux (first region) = -1.2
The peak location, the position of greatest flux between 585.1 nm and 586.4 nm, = 585.428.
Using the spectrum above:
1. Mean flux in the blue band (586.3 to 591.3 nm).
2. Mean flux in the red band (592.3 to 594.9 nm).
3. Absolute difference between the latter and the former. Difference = 0.43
